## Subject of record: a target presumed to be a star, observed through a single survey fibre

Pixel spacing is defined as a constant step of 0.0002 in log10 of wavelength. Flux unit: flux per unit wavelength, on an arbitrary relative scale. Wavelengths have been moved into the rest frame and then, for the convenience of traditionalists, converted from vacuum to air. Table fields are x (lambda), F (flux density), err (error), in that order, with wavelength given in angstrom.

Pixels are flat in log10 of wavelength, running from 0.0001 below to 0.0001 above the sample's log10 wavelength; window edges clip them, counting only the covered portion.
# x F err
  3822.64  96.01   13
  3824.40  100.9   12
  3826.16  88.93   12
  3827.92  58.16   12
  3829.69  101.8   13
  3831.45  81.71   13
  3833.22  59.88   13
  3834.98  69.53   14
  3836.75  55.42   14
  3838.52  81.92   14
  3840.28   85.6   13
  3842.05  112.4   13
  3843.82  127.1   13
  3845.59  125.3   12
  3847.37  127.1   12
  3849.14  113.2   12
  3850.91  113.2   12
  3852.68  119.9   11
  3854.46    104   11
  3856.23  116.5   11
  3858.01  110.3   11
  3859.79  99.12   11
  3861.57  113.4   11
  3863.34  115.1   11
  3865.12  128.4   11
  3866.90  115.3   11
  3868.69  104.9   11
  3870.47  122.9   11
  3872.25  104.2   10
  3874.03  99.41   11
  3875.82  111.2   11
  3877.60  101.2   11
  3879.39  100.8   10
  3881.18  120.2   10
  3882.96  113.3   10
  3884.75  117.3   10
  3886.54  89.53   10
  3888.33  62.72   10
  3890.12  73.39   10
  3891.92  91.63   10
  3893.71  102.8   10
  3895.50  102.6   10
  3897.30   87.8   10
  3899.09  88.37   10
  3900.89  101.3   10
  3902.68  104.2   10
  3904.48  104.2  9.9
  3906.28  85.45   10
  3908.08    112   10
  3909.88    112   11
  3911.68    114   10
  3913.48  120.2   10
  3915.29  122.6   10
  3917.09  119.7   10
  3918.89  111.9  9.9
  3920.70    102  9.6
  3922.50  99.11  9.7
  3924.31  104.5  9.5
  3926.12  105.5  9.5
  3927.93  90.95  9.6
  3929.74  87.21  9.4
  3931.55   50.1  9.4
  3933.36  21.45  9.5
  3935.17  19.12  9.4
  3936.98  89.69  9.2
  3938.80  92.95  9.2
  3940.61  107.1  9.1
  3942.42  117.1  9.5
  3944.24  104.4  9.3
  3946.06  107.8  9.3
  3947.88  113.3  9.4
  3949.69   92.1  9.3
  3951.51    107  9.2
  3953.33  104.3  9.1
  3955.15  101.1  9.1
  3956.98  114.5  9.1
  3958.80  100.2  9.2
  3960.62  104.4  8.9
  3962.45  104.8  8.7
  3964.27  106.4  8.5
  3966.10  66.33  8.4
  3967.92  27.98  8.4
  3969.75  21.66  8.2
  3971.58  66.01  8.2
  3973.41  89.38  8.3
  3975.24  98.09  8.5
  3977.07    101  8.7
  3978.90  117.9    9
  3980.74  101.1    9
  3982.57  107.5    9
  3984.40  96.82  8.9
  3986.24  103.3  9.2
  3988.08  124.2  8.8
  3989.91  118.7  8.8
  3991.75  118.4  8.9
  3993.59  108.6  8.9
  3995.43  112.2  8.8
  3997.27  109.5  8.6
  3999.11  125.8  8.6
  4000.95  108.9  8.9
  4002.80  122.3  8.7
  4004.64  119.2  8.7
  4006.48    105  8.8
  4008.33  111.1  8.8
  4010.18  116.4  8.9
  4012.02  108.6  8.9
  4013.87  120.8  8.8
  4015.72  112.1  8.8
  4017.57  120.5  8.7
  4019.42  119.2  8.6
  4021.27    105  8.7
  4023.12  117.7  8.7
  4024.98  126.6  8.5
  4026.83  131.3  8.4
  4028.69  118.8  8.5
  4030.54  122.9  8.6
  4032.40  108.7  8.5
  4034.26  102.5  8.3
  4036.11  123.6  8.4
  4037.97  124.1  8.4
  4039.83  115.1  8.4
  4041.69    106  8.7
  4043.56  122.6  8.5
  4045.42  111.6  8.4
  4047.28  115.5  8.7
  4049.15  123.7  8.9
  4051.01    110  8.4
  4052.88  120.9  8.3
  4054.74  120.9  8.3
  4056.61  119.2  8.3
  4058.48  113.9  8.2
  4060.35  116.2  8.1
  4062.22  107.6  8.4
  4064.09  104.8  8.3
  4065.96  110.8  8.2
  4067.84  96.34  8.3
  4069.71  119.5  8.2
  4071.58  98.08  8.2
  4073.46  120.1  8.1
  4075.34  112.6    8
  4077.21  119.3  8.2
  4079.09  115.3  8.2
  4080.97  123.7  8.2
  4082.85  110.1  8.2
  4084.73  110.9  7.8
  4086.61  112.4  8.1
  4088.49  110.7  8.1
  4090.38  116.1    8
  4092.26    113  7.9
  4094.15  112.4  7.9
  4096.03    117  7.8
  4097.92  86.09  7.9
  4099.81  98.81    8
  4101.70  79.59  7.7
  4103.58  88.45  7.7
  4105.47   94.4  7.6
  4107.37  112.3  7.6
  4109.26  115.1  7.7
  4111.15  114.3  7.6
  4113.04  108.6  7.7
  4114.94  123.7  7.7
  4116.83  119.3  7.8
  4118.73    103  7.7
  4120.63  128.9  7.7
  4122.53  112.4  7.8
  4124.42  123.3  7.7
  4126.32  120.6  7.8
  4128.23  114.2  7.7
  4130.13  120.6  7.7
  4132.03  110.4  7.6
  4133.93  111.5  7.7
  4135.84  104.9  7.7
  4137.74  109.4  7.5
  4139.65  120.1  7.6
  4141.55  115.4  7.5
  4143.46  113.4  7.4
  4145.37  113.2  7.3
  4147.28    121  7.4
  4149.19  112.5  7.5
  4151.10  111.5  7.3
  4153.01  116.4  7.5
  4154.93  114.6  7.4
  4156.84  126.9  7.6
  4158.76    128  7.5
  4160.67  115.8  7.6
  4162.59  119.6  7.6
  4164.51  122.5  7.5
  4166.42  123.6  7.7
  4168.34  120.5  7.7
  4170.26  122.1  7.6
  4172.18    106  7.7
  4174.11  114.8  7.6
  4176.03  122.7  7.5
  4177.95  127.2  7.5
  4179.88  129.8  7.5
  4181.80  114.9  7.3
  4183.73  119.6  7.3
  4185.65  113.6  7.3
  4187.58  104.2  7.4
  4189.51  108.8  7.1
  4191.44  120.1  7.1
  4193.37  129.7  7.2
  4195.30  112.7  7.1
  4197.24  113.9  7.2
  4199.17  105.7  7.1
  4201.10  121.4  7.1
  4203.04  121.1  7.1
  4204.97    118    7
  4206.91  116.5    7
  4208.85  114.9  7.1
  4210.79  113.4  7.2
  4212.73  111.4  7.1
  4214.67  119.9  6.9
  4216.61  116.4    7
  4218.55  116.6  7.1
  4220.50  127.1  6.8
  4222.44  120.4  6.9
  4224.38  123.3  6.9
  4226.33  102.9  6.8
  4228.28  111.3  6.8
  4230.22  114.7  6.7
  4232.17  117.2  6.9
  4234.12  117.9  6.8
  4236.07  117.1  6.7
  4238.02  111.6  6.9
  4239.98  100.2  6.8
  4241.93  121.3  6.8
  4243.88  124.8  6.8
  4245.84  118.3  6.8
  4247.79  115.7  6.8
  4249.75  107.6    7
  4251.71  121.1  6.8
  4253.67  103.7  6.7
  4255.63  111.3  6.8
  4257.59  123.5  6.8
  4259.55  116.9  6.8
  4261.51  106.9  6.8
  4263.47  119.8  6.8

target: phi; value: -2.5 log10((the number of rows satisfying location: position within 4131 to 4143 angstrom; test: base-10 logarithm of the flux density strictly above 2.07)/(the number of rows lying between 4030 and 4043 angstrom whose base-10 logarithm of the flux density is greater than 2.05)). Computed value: 1.5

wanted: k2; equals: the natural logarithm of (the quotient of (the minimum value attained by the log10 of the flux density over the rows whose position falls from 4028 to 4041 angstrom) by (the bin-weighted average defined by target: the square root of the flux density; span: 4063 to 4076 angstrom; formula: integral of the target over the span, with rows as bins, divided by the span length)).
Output -1.65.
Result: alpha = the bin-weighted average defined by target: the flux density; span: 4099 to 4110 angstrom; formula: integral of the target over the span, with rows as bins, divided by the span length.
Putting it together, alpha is 98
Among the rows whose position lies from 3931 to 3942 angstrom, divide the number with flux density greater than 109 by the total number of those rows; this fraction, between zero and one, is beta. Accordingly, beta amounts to 0.0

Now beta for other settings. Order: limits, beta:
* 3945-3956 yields 0.2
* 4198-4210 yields 0.8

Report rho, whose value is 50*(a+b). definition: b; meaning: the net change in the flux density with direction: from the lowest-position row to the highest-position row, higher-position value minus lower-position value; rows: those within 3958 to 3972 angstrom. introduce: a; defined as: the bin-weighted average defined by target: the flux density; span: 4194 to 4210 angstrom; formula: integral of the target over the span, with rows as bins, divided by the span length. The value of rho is 4079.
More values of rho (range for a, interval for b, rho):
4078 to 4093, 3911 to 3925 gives 5229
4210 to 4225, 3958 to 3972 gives 4219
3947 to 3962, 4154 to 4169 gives 5526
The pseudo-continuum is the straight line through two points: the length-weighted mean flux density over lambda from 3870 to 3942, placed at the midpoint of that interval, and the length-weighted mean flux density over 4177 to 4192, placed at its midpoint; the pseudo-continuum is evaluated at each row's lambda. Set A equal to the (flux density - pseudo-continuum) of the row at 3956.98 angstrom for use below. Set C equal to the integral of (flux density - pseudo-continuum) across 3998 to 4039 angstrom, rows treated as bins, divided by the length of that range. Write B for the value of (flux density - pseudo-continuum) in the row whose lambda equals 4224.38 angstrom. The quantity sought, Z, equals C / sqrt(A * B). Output 1.8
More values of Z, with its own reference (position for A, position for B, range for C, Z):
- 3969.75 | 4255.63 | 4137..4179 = 0.1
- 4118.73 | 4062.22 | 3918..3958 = -2.7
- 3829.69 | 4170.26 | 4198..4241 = -0.5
